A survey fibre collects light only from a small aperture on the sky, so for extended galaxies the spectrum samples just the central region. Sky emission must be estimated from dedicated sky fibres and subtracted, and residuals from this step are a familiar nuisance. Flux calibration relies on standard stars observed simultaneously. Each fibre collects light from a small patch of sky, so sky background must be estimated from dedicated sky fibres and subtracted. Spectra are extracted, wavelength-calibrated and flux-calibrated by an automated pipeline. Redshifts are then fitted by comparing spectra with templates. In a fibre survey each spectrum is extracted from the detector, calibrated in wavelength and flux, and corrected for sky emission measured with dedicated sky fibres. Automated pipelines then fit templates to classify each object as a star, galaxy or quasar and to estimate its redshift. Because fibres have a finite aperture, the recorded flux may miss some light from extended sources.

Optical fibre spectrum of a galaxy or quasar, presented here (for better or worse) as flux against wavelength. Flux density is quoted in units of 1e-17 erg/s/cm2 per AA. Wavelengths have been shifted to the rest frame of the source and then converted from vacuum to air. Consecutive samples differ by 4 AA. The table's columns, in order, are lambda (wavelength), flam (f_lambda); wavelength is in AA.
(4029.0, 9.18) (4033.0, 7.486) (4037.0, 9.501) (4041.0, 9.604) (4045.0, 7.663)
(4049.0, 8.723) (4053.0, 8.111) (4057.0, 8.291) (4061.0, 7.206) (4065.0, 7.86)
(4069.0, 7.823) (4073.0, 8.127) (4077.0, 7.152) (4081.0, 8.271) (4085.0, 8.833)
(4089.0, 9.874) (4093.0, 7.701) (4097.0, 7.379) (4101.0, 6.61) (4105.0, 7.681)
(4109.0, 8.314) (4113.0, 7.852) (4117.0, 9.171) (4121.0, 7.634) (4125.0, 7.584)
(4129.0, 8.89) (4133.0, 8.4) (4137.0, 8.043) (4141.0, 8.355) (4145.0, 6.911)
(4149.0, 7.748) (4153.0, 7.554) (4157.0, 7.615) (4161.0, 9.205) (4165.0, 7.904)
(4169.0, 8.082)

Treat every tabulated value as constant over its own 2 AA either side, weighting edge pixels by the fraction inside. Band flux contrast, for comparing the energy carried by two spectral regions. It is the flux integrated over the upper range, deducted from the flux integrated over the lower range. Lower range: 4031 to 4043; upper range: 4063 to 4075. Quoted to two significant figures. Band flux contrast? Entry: 11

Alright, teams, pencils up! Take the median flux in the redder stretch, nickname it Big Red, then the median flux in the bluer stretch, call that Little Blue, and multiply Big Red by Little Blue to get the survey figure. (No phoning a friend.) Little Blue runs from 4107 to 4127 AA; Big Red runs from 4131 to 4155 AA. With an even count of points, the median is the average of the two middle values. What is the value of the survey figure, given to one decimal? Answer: 62.0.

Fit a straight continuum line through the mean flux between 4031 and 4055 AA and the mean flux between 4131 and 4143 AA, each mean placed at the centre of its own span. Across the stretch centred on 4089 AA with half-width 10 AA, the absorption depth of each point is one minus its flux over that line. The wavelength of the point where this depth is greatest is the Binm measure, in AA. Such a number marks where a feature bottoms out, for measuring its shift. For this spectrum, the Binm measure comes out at 4097.0 AA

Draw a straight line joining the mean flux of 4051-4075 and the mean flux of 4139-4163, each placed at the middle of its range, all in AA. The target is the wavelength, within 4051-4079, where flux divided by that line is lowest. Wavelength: 4077.0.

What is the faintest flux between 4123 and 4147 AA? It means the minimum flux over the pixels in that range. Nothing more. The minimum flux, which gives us 6.911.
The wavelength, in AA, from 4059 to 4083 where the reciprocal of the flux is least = 4081.0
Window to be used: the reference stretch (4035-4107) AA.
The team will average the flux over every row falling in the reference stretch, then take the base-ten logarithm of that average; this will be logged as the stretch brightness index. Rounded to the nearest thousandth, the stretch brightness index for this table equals 0.910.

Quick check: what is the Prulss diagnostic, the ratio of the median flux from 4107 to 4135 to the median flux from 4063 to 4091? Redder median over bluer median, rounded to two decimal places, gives 1.02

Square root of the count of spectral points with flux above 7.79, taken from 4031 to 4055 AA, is 2.0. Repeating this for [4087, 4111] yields 1.4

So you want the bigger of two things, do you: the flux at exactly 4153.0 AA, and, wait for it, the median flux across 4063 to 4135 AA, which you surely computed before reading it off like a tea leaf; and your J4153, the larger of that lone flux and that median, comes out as 7.9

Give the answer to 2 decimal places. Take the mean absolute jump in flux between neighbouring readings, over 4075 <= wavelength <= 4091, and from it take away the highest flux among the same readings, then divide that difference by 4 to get -2.24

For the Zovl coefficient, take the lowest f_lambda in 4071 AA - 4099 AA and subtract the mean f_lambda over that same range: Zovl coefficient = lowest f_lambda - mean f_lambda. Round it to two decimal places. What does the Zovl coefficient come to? -1.04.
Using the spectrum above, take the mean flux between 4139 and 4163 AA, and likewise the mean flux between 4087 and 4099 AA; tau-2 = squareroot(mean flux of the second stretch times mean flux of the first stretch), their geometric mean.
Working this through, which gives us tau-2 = 8.11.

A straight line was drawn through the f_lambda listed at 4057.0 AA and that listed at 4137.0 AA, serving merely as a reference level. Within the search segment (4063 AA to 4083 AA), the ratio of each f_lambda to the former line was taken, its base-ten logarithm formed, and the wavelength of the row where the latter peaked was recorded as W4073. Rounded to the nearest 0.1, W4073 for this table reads 4081.0 AA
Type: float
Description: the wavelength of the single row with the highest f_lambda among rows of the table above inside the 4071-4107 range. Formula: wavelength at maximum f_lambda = 4089.0 AA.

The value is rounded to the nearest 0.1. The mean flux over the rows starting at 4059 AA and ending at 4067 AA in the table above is 7.5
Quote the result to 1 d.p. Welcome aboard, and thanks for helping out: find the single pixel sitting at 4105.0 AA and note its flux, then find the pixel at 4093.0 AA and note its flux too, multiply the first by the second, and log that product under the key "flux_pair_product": 59.2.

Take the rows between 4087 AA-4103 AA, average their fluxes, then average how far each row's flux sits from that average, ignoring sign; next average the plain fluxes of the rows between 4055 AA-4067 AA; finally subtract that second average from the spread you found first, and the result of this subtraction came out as -6.8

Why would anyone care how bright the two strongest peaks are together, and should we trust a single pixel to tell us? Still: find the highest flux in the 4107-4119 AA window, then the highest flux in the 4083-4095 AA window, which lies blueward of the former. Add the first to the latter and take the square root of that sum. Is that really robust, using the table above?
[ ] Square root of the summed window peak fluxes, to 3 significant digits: 4.36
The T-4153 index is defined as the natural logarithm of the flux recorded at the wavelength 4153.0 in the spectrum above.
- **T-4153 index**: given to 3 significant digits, 2.02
